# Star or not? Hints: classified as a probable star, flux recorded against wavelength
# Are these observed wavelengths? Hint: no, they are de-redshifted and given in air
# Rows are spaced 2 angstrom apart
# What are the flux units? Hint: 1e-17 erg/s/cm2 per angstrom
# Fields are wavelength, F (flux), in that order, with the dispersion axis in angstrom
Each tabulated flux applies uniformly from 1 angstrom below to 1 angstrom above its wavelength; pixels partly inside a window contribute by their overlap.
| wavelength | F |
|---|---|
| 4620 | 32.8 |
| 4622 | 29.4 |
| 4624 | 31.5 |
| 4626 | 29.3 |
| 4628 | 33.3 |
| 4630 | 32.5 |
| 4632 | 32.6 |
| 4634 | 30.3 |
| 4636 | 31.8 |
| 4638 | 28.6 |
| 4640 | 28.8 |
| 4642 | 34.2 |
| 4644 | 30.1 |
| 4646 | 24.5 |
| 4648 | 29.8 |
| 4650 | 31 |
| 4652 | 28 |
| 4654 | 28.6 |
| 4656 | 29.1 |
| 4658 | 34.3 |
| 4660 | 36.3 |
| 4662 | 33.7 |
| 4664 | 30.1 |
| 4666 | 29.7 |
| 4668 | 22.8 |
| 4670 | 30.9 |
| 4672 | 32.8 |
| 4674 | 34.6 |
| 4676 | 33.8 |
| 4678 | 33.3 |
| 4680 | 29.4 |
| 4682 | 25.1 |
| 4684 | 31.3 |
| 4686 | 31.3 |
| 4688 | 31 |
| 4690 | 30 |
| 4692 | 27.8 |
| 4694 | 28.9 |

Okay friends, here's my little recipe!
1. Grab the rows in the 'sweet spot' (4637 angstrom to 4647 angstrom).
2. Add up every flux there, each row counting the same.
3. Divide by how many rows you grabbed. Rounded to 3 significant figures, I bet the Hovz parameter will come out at 29.2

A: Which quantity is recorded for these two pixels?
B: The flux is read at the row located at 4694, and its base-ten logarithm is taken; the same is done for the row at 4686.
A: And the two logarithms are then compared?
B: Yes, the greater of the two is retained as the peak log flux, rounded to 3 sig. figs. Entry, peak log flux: 1.50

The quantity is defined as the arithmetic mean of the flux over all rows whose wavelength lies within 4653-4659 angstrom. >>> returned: 30.7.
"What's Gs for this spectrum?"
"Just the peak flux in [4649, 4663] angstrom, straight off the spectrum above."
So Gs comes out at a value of 36.3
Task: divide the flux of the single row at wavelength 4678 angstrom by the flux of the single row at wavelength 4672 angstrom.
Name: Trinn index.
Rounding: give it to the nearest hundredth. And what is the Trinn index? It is 1.02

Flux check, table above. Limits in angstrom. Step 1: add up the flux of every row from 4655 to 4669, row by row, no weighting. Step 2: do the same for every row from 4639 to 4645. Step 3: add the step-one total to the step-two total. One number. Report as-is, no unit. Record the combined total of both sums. 309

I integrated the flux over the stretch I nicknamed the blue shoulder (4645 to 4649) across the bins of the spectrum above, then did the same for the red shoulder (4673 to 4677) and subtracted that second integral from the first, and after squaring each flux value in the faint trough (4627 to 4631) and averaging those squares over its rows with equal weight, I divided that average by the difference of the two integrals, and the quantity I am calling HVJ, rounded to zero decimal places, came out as -38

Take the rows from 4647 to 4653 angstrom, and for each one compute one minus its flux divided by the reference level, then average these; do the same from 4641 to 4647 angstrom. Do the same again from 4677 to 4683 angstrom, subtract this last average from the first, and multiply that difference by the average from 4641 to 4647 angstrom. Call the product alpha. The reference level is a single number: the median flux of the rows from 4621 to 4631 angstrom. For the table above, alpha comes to -0.0006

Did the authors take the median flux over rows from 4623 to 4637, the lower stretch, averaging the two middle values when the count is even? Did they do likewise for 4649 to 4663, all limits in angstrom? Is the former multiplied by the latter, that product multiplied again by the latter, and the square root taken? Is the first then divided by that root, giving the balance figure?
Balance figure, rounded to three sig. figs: 0.182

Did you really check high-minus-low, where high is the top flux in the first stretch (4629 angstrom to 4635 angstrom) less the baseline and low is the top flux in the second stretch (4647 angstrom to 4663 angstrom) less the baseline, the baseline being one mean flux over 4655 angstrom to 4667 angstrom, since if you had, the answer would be -3.7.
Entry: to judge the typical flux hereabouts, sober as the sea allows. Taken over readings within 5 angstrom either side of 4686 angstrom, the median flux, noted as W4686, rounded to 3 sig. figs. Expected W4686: 31.0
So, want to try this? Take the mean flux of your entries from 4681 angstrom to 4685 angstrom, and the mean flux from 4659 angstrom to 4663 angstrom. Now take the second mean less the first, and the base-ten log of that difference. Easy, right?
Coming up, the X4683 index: 0.83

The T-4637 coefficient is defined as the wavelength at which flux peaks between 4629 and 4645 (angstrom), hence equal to 4642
